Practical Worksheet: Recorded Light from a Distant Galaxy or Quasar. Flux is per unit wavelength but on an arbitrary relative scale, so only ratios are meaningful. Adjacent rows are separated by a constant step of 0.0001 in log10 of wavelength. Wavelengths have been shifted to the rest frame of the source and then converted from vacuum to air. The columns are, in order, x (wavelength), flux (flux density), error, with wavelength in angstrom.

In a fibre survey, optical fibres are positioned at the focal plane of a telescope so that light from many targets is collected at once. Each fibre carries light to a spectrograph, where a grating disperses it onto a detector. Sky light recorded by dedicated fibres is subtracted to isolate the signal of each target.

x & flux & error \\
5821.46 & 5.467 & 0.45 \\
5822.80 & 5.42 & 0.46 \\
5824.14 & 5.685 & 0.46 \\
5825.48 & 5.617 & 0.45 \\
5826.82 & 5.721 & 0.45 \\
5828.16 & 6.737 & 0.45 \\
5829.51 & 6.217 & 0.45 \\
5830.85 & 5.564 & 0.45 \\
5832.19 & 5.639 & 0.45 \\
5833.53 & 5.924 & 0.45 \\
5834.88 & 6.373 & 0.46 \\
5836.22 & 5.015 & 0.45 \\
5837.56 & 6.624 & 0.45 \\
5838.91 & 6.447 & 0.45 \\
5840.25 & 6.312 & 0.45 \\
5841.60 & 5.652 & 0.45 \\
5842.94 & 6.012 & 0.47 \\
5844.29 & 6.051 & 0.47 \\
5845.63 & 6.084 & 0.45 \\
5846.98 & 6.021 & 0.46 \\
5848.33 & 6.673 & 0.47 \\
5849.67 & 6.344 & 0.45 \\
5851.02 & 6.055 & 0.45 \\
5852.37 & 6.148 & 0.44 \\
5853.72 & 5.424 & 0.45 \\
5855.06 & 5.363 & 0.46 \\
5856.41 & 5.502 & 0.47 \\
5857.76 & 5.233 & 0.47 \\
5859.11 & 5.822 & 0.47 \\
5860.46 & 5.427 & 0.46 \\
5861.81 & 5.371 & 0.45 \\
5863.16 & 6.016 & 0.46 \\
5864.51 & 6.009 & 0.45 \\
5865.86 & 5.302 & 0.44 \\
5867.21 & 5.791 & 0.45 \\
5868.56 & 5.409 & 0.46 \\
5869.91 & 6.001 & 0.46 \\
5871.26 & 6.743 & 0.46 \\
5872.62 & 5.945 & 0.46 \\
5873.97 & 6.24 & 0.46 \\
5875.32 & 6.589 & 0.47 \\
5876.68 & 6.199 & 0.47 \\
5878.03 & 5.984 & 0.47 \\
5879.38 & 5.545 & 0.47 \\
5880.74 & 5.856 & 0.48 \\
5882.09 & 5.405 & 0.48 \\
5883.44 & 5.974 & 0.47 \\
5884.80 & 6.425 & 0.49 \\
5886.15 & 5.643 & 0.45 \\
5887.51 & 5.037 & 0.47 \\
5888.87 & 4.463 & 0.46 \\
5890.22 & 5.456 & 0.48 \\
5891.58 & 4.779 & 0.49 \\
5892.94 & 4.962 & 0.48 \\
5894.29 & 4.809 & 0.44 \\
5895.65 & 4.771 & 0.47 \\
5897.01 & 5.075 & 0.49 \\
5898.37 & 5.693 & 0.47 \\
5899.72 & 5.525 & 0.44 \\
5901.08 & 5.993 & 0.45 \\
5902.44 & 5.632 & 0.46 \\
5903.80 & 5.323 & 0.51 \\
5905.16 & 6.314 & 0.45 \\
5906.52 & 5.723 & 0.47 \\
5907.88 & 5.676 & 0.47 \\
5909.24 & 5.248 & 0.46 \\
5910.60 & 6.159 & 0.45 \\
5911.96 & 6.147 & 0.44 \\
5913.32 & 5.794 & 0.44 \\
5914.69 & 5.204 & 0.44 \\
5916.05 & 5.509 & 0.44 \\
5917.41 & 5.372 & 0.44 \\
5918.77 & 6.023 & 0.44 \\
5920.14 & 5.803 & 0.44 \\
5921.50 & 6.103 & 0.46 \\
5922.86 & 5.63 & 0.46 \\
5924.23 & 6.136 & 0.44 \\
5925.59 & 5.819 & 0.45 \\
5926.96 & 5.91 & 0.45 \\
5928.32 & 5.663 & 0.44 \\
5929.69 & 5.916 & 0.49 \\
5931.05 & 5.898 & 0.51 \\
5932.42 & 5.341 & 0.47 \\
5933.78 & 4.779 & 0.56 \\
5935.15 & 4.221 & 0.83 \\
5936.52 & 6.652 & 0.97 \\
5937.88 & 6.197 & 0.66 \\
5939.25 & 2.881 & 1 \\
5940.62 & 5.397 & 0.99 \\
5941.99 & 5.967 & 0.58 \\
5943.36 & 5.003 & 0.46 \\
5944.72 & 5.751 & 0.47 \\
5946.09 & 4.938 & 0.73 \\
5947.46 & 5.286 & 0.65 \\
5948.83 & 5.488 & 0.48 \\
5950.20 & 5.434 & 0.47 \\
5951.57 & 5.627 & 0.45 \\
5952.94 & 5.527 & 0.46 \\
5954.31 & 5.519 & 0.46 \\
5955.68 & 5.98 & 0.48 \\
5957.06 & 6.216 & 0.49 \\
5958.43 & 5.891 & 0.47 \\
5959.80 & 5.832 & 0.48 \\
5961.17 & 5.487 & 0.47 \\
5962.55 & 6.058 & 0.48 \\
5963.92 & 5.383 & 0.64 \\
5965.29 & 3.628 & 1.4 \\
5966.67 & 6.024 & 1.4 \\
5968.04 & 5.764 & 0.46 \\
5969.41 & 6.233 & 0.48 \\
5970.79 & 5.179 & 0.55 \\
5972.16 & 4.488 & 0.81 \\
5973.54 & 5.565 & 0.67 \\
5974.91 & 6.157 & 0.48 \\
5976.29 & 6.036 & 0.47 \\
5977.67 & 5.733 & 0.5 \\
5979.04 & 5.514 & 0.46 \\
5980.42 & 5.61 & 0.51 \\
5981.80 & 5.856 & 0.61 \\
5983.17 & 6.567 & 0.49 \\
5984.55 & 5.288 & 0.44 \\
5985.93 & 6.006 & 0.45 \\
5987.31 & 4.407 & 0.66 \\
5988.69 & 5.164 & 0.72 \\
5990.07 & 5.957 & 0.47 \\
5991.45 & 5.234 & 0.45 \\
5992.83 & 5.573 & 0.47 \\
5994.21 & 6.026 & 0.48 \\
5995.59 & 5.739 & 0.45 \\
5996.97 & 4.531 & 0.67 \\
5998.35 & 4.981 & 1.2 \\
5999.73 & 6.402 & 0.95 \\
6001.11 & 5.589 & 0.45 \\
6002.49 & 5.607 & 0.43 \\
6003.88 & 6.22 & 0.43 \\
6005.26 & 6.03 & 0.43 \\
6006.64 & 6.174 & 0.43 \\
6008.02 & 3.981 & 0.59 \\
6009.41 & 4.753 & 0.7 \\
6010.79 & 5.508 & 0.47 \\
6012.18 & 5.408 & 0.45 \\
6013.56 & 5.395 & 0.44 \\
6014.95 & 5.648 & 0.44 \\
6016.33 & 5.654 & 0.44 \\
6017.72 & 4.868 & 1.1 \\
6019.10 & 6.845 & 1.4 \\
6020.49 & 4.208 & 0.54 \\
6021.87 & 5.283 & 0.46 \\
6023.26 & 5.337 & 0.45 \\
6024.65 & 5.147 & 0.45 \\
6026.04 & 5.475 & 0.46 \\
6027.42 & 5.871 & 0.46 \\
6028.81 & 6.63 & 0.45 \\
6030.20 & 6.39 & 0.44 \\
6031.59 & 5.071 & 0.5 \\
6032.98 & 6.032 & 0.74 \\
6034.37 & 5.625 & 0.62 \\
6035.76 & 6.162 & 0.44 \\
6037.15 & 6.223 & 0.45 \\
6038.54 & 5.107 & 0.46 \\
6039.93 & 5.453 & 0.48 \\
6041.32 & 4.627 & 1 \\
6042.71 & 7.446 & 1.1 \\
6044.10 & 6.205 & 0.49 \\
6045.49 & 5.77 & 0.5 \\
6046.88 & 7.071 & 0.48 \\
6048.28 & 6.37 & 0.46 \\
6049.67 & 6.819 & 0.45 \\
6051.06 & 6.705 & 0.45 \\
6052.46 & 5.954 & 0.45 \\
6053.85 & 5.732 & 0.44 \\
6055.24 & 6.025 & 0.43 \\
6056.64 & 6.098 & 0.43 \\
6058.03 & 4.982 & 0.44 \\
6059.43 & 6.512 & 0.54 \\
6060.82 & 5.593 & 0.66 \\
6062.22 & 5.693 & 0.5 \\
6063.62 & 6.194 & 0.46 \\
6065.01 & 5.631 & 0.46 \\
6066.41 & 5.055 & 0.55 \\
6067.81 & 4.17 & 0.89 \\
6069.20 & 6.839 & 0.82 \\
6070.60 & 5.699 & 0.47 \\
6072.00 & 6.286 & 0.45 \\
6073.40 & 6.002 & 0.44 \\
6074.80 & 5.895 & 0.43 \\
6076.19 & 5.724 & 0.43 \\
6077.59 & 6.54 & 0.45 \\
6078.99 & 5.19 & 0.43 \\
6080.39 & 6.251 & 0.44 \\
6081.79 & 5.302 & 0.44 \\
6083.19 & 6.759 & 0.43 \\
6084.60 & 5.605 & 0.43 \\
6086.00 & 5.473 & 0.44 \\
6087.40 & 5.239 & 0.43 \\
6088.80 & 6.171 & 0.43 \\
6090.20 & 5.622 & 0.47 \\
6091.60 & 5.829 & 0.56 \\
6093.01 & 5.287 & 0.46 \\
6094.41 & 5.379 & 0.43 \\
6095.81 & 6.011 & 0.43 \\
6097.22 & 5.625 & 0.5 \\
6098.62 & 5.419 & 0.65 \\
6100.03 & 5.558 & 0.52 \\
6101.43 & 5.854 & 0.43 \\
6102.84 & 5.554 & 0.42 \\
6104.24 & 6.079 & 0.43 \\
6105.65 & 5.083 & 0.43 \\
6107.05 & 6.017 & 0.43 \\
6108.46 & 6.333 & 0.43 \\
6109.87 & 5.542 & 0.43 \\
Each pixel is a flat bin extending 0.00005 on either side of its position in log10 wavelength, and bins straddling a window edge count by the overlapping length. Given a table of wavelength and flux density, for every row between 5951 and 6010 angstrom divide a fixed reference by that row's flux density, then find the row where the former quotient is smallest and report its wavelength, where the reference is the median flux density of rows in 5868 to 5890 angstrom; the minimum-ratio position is 5983.17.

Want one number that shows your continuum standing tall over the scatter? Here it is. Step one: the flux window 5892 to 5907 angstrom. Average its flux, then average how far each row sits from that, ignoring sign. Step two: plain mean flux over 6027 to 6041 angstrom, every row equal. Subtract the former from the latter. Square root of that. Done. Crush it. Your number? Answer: 2.33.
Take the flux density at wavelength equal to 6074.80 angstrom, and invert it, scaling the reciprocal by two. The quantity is 0.339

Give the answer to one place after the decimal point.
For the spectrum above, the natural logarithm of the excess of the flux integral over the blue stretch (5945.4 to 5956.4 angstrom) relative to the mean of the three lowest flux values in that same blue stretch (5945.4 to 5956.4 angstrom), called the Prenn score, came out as 4.0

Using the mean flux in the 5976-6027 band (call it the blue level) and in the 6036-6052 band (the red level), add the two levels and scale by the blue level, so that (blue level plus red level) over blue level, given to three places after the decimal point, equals 2.119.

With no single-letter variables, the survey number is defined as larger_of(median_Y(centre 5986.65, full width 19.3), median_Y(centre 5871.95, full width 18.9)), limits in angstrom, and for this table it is 6.0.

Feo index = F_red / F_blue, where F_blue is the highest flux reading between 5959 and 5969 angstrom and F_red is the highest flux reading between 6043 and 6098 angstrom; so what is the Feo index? 1.17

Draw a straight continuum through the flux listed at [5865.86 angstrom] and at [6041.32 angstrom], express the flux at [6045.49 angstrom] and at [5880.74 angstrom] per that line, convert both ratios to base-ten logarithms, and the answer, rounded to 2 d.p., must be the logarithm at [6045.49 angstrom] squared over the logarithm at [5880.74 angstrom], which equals 0.20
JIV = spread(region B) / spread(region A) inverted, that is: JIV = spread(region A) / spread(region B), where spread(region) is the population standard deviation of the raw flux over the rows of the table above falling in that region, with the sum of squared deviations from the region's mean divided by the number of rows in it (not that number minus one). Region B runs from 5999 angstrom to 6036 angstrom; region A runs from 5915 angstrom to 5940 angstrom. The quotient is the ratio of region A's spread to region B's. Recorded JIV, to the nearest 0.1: 1.3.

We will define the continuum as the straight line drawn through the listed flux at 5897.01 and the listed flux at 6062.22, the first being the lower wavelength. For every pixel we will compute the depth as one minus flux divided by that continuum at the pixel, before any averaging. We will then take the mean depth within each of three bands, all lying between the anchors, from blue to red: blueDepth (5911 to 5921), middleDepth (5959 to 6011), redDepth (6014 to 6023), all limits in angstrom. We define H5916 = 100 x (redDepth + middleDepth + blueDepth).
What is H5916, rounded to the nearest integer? -11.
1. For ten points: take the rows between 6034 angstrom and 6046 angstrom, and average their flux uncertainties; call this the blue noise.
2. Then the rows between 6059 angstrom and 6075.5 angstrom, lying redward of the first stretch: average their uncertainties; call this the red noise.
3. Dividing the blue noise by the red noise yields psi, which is 1.11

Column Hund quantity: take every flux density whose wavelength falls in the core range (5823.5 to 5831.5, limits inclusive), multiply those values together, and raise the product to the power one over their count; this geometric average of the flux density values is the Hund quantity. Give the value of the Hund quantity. 5.91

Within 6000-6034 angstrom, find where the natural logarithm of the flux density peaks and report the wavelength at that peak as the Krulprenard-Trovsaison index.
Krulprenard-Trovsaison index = 6019.10 angstrom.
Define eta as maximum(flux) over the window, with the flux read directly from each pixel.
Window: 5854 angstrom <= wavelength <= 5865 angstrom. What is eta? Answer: 6.016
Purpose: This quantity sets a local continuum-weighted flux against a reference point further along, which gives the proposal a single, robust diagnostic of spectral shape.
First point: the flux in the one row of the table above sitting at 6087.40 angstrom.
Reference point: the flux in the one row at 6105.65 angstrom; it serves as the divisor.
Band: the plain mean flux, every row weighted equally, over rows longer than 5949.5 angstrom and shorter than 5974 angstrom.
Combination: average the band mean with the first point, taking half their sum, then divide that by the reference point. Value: 1.06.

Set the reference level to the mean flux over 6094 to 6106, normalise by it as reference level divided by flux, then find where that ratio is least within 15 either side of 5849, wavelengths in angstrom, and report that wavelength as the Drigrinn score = 5848.33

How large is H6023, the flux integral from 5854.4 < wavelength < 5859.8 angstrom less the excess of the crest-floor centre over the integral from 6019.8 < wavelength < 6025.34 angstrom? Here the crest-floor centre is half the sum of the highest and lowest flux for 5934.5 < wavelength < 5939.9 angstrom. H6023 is 52.5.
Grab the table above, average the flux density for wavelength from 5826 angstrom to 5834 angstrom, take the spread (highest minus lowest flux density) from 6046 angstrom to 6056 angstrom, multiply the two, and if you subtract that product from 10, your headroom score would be 2.0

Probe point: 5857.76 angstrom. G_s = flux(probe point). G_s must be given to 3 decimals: 5.233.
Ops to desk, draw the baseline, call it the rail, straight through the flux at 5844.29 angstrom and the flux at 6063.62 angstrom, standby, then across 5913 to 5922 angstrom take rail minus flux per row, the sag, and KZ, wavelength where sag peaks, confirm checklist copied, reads 5914.69 angstrom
